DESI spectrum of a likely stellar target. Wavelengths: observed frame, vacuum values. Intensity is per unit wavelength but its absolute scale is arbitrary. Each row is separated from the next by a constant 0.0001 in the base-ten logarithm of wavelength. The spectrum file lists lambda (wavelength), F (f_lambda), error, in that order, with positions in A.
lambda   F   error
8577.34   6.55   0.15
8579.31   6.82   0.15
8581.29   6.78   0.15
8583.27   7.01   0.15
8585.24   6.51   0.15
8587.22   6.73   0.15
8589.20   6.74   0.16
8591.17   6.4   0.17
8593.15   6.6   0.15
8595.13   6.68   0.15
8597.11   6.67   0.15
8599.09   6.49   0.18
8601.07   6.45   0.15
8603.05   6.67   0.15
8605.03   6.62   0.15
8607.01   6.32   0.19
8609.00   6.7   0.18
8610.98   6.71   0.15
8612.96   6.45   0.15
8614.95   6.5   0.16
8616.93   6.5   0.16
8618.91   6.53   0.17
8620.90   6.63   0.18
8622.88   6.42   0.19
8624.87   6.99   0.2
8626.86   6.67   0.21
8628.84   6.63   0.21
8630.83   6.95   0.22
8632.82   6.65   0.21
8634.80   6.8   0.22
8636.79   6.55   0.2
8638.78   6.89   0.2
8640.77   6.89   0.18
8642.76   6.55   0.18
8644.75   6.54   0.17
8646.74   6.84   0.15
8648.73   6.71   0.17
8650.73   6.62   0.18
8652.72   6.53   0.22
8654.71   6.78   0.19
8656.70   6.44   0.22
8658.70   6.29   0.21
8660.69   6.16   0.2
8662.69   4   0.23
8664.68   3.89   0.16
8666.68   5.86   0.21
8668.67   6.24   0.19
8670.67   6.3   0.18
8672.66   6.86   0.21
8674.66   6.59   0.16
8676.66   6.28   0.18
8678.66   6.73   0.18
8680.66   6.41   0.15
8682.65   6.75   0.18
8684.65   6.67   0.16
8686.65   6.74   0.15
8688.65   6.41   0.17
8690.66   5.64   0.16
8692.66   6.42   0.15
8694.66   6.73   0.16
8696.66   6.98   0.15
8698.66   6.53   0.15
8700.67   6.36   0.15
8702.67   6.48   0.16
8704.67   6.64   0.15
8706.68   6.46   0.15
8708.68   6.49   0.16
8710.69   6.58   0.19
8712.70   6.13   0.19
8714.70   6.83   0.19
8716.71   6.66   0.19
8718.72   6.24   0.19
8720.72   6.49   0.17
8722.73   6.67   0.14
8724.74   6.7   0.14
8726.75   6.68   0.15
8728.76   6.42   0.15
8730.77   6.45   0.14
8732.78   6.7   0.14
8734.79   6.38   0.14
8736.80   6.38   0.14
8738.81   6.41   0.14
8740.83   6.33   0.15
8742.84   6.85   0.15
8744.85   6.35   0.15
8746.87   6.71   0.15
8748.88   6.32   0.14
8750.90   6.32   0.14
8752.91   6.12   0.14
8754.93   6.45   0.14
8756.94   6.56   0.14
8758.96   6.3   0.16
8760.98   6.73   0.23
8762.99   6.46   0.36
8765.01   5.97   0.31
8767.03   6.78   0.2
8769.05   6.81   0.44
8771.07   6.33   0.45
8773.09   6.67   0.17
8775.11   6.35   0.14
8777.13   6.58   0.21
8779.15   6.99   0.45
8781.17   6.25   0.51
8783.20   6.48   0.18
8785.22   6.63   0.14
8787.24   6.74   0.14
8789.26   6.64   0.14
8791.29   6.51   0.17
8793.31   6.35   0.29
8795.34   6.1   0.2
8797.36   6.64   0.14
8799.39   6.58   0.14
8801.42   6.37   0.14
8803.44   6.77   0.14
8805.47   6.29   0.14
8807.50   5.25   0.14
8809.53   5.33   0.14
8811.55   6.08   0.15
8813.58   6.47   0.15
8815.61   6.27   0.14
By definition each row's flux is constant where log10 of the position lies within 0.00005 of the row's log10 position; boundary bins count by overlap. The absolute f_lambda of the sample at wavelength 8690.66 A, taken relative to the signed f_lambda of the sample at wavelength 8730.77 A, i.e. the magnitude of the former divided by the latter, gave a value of 0.87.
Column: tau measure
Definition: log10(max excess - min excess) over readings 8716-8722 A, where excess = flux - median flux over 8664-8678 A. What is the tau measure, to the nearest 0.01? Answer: -0.38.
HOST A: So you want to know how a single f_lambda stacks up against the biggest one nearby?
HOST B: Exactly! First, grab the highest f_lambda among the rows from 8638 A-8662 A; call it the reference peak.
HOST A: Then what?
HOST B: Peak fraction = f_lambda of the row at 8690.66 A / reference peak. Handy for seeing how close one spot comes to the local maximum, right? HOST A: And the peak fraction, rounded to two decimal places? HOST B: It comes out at 0.82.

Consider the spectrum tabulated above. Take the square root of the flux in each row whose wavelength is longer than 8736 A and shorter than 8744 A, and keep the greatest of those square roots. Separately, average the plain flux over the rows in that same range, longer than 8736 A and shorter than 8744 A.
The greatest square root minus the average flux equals -3.88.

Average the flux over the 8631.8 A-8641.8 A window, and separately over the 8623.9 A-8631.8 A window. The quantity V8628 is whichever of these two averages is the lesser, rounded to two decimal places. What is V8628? 6.76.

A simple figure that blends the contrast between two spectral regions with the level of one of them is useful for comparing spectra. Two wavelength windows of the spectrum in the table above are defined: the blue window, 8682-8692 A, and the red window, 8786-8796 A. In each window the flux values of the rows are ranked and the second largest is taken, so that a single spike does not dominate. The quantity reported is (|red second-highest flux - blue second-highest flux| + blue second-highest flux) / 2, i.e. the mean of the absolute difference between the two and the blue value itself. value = 3.42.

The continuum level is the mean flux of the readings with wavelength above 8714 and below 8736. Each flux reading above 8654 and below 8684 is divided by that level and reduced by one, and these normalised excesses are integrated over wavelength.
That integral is -2.1 A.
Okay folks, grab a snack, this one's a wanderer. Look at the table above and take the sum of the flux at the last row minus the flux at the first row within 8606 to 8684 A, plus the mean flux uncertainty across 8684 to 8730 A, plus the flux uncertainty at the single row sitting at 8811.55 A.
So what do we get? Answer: 0.74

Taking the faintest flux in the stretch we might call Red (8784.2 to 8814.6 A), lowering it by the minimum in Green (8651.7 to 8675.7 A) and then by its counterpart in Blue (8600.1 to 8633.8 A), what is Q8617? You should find -5.0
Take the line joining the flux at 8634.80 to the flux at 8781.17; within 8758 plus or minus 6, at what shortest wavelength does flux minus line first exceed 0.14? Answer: 8756.94 A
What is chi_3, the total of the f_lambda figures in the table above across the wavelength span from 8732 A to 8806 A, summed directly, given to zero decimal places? 240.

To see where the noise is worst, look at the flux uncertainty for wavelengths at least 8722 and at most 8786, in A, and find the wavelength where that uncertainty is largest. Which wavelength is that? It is 8781.17 A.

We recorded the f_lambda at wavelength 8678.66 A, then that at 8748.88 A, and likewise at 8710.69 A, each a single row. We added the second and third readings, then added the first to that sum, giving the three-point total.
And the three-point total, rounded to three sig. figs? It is 19.6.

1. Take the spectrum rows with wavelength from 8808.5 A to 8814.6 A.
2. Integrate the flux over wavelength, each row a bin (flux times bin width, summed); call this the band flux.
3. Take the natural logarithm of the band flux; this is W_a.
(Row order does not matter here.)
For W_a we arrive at 3.59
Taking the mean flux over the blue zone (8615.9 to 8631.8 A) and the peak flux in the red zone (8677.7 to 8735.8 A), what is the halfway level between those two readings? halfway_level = 6.82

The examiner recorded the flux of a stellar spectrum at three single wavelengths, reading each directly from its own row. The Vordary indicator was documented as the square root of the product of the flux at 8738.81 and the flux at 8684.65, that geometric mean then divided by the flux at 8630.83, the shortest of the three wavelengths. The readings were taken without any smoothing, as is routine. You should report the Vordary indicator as 0.94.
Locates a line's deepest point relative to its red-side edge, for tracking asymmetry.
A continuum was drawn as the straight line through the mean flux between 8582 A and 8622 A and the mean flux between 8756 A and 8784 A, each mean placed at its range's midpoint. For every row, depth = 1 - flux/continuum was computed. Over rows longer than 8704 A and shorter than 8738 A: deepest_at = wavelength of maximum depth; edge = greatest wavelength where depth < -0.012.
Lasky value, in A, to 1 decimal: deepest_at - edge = -20.1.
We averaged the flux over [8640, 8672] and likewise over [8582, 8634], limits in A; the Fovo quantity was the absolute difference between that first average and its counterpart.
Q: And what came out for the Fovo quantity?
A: 0.459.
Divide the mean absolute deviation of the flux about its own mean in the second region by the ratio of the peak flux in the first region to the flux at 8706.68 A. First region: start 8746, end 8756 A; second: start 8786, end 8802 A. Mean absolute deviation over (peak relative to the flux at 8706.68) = 0.16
